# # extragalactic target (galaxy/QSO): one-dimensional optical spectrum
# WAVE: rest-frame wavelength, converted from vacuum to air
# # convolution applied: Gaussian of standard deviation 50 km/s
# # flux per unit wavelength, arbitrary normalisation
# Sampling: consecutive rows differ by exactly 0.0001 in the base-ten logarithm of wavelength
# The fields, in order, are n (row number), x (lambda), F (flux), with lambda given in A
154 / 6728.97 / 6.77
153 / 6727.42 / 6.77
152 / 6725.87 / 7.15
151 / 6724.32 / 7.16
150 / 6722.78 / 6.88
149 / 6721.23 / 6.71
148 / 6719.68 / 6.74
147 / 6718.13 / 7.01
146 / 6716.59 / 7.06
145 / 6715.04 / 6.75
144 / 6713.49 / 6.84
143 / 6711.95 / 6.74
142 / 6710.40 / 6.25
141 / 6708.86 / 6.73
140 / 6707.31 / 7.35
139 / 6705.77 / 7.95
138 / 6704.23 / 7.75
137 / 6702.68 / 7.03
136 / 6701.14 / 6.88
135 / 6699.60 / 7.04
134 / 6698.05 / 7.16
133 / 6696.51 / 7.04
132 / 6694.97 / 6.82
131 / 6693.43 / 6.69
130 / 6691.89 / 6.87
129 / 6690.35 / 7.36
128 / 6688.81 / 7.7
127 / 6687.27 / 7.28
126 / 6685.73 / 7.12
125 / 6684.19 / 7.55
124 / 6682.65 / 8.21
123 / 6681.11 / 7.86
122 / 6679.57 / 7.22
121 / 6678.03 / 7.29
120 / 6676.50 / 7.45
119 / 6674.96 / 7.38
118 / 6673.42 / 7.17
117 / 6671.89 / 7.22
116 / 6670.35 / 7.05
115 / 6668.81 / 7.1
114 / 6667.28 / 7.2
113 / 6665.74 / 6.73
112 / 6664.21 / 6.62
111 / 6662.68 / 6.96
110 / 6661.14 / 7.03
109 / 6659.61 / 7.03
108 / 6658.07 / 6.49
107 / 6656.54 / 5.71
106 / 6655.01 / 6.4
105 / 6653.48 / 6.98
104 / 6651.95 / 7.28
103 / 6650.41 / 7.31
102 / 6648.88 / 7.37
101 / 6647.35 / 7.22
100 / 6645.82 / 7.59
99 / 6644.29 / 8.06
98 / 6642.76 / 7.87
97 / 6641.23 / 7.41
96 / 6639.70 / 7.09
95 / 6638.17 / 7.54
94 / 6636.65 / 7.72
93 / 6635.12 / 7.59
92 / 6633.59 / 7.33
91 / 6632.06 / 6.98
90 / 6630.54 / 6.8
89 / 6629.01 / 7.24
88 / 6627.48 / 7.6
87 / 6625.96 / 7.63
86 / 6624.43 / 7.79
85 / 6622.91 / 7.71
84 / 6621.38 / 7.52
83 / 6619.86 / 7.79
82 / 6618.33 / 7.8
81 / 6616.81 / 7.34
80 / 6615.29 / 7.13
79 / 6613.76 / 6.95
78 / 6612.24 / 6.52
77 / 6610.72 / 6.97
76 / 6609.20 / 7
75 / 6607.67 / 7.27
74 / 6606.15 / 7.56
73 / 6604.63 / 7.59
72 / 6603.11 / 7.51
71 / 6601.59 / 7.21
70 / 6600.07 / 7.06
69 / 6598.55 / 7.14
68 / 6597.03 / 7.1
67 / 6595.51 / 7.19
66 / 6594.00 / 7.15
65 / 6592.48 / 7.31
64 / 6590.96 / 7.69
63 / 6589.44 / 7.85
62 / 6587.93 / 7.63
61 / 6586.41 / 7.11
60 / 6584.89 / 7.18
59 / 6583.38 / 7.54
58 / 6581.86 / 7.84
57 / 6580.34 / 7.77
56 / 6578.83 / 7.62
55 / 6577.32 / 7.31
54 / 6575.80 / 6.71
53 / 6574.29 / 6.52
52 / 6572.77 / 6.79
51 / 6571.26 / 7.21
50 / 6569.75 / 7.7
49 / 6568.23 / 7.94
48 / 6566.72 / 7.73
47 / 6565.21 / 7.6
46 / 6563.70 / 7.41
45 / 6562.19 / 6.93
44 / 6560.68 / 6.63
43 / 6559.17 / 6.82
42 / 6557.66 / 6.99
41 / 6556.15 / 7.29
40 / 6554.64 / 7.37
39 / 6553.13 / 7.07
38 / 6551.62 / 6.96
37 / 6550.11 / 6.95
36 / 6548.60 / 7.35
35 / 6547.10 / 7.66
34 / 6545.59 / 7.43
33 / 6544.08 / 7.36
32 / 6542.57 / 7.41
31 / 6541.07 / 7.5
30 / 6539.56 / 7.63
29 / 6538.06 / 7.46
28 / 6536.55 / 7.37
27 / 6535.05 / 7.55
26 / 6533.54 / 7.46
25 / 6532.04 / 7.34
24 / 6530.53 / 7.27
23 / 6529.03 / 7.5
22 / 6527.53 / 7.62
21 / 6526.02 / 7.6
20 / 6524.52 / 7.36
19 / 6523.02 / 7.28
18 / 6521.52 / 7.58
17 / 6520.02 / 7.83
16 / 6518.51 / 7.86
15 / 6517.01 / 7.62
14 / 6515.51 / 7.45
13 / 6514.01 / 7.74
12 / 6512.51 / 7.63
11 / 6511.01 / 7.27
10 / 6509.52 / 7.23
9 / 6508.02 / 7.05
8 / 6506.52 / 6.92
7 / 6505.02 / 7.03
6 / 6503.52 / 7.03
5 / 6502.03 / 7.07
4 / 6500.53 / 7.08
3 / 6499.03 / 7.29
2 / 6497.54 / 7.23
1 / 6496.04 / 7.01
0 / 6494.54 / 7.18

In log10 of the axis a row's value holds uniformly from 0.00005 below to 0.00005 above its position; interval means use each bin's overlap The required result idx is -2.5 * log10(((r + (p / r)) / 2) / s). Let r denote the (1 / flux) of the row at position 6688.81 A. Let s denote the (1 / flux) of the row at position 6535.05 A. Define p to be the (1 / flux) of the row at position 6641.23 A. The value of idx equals -1.61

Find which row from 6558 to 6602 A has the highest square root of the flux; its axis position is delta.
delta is 6568.23 A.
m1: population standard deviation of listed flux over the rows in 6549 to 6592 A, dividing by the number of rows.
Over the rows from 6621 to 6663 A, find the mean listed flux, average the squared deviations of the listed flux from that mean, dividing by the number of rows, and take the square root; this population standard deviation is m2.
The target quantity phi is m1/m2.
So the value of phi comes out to 0.8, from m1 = 0.40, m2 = 0.49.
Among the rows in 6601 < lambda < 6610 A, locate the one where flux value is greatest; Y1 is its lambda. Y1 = 6604.63 A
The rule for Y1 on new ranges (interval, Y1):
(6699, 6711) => 6705.77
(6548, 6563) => 6554.64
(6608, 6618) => 6616.81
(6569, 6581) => 6580.34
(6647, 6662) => 6648.88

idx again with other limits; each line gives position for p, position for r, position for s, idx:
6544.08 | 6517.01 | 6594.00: -1.55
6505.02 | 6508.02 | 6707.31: -1.56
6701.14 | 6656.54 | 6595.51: -1.39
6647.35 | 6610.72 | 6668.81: -1.49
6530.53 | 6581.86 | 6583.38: -1.64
